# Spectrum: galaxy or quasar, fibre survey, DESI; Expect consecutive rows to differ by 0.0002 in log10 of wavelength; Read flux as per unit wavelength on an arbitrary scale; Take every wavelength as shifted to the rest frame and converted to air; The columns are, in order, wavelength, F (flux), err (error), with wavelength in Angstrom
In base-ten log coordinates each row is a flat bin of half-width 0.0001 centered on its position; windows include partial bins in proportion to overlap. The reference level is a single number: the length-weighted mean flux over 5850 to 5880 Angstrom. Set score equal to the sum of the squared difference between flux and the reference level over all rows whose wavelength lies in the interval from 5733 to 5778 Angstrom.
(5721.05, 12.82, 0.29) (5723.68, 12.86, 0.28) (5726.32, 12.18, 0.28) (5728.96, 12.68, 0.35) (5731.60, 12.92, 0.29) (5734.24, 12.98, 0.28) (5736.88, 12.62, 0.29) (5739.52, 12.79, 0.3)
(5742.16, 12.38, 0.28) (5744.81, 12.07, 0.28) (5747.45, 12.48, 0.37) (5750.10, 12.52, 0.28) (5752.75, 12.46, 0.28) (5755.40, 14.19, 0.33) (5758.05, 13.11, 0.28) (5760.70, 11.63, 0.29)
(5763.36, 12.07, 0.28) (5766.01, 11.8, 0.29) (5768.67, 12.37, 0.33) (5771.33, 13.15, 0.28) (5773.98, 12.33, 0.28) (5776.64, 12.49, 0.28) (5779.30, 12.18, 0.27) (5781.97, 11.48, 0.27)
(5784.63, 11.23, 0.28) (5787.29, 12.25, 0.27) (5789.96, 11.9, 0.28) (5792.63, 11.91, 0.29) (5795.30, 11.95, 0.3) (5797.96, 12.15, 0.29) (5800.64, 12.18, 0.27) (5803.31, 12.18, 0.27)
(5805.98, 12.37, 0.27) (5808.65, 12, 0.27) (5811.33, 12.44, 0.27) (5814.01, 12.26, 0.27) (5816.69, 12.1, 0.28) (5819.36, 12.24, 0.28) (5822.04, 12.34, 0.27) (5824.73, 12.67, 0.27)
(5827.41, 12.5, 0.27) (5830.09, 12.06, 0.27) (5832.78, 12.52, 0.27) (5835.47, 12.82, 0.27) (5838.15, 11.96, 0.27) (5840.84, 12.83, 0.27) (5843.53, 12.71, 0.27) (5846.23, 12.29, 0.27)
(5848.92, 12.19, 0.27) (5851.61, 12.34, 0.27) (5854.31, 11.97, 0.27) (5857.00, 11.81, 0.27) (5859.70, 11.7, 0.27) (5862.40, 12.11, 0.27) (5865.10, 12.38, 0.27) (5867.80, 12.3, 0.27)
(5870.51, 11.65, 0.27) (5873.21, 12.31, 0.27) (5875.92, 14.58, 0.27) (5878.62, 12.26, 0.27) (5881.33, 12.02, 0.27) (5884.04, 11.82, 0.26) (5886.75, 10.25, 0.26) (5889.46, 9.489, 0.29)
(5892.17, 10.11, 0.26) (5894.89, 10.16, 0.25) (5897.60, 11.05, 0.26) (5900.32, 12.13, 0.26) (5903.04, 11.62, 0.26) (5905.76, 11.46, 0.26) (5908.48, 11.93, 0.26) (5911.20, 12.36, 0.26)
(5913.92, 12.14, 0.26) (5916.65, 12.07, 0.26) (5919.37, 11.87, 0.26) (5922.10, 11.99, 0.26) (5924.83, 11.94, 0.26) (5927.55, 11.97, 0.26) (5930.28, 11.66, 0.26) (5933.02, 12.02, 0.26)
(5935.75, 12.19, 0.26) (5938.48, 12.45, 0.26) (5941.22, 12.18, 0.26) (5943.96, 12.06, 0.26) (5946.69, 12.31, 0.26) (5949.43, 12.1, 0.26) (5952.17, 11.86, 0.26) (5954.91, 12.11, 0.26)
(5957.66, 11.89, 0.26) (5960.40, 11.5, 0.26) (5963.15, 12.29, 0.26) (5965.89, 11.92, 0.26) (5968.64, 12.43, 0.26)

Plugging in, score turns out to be 6.6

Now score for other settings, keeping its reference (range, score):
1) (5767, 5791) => 2.8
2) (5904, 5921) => 1.1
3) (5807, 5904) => 31.7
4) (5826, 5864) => 1.7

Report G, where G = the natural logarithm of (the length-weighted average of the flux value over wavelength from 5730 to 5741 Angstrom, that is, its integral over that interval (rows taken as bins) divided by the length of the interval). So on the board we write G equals 2.55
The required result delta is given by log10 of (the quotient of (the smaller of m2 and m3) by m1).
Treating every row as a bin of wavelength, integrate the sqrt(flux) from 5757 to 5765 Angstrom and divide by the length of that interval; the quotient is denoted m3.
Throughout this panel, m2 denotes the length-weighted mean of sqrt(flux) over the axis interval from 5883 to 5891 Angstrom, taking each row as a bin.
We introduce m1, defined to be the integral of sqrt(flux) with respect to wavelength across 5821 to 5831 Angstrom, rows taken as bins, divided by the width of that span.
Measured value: -0.037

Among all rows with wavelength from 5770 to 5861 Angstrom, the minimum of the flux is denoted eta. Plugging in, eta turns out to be 11.23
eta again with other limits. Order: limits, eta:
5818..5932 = 9.489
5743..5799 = 11.23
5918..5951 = 11.66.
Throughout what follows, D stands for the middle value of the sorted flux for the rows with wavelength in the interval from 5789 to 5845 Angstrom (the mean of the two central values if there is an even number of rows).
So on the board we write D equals 12.2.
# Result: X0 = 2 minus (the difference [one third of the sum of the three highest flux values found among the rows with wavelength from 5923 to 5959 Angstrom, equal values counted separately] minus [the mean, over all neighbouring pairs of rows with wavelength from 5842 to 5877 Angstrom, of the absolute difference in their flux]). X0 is -9.8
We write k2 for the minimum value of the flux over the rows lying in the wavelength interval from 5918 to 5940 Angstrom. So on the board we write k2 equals 11.66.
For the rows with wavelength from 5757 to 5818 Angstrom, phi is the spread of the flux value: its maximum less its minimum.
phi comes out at 1.9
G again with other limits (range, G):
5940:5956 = 2.49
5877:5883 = 2.50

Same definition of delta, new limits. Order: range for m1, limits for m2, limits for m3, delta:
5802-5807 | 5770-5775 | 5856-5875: -0.004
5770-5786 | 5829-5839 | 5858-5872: -0.002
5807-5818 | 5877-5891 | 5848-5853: -0.018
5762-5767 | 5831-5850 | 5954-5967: 0.000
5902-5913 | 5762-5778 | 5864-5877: 0.009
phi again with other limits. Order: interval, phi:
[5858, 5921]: 5.1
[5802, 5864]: 1.1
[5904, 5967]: 1.0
